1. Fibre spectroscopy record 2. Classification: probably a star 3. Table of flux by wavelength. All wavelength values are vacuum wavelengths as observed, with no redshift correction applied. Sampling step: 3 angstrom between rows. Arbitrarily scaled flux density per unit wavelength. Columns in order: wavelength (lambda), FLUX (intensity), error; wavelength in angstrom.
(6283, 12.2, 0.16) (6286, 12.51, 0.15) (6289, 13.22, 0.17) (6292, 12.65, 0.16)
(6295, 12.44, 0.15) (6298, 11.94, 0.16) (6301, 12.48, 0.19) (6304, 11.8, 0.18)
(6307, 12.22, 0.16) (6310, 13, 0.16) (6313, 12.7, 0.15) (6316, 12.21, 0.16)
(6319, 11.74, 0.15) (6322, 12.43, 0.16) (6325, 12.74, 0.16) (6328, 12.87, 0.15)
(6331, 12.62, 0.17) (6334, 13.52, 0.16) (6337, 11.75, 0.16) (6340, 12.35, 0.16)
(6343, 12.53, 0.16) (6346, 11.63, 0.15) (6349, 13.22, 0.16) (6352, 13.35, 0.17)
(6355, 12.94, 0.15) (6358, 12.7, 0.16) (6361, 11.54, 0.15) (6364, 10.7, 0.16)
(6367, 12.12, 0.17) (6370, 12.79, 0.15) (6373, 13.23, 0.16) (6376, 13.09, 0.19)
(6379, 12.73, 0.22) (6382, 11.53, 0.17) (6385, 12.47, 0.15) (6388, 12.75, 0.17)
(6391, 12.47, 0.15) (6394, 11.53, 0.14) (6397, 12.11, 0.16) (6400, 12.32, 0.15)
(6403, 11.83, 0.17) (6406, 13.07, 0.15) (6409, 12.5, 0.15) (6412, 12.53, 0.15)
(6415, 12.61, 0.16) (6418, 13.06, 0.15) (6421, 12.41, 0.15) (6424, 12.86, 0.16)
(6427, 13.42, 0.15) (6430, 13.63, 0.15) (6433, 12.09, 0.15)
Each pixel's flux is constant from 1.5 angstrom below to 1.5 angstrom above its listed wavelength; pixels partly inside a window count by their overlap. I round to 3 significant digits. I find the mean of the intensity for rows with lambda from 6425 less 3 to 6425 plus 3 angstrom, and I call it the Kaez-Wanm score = 13.1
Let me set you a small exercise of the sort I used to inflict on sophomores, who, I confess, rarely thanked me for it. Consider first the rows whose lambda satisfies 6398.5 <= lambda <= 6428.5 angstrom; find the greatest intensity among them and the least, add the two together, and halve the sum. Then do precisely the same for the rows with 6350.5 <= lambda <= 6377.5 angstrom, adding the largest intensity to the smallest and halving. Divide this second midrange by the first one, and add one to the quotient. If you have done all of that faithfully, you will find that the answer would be 1.95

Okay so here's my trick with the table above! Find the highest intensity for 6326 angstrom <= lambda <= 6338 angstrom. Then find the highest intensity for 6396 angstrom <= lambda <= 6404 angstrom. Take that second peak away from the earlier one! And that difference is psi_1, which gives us 1.2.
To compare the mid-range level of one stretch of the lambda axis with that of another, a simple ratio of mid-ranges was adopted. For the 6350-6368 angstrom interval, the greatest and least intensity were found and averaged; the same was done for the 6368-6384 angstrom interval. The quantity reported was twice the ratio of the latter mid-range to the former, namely 2.06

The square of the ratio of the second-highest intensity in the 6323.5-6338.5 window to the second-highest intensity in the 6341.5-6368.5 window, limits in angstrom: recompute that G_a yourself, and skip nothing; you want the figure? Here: 0.948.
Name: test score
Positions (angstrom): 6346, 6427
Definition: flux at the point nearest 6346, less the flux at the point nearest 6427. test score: -1.8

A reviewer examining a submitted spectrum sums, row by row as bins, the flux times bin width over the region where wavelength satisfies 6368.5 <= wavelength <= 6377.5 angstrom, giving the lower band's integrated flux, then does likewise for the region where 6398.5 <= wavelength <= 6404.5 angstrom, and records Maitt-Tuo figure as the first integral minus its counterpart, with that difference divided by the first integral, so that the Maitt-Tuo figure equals 0.4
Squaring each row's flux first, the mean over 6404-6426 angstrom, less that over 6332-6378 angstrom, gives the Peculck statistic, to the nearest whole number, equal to 5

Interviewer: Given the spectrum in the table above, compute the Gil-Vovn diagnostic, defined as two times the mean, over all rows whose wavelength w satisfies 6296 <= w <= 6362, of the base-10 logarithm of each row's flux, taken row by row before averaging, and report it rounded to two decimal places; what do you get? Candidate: 2.19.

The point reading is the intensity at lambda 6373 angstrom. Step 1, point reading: 13.23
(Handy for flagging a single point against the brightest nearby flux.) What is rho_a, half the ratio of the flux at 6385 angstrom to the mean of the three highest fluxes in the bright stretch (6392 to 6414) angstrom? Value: 0.491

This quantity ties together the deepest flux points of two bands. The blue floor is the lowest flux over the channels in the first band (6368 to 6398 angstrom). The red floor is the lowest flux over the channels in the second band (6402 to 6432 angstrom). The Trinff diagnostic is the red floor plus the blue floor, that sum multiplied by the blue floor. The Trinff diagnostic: 269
